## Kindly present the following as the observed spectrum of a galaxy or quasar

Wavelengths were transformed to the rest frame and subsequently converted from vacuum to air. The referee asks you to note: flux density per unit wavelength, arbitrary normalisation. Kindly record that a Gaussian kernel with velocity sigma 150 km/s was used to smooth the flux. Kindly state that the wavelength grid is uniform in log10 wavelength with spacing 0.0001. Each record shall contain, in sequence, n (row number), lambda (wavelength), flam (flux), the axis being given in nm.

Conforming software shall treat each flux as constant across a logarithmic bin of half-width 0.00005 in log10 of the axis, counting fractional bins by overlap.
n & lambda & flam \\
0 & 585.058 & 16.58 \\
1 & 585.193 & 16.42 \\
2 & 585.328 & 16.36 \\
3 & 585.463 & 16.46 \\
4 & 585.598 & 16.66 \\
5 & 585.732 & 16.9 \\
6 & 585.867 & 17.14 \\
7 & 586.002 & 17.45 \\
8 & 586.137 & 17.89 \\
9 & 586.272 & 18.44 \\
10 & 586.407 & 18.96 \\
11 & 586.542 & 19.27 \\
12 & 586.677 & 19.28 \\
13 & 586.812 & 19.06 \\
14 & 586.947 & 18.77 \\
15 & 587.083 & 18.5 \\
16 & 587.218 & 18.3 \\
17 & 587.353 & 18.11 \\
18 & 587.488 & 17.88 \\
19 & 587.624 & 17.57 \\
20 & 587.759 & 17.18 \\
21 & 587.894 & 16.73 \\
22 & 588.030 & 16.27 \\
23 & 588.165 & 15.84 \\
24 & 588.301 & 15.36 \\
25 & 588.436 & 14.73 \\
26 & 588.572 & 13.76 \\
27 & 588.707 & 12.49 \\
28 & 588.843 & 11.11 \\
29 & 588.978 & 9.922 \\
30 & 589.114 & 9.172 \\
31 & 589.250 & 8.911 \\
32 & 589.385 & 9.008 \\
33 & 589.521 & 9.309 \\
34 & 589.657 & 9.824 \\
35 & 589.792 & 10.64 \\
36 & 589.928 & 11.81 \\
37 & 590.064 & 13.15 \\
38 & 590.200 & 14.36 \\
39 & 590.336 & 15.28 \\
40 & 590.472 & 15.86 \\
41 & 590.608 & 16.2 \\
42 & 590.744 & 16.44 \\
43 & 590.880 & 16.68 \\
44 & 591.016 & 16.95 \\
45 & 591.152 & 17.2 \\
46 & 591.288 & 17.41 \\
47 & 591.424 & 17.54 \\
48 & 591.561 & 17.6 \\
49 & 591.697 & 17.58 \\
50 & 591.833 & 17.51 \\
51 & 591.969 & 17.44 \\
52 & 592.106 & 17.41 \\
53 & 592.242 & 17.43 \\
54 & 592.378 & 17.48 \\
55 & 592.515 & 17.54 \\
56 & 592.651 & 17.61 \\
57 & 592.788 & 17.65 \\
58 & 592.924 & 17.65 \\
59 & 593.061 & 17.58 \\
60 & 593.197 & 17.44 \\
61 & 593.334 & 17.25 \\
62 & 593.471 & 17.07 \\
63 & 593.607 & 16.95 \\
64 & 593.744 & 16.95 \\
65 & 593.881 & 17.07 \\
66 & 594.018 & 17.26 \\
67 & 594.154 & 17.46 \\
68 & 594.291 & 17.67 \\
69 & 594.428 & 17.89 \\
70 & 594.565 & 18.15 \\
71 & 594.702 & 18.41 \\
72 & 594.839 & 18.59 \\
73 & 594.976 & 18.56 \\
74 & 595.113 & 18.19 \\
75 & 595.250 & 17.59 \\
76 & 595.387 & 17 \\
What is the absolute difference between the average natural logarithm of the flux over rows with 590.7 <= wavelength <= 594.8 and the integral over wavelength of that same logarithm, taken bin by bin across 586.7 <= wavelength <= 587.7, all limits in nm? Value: 0.1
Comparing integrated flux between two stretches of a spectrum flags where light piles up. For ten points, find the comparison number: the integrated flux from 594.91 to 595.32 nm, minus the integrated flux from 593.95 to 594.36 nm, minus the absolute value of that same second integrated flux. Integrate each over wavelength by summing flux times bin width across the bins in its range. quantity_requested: -6.9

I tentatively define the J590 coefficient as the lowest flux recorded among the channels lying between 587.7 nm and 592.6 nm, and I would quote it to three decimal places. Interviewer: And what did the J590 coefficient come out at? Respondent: 8.911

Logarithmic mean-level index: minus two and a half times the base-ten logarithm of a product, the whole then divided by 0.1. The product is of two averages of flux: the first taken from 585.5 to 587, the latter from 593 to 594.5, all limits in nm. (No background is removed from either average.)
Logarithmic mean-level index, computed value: -62.4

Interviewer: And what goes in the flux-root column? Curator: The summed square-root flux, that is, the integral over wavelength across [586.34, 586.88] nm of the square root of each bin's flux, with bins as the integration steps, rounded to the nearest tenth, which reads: 2.4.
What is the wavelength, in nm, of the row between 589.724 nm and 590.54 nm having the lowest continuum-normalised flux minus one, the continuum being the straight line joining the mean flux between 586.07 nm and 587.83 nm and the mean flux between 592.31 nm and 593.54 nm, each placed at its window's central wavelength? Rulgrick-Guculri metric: 589.792 nm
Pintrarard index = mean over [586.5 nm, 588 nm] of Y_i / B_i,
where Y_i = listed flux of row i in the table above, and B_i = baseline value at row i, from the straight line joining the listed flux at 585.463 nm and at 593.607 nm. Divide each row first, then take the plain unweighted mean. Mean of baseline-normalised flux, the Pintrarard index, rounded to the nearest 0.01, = 1.10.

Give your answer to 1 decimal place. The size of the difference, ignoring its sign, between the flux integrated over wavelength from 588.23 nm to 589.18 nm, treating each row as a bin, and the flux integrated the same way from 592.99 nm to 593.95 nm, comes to 4.7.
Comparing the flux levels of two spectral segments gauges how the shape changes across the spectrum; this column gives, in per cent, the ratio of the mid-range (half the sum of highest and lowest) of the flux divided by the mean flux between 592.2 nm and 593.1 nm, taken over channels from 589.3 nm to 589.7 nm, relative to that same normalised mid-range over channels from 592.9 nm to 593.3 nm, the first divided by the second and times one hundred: 54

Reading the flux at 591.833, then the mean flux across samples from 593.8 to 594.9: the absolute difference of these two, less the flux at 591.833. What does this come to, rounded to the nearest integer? -17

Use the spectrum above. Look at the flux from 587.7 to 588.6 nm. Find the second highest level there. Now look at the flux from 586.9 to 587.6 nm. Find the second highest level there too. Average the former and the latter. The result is 17.6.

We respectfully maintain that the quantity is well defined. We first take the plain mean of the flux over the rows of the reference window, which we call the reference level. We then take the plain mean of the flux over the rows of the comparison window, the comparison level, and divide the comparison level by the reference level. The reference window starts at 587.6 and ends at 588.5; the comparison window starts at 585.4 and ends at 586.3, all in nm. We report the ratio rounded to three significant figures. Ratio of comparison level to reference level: 1.06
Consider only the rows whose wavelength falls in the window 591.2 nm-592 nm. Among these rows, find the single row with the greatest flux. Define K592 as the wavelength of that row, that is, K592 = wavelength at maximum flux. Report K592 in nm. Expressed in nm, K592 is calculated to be 591.561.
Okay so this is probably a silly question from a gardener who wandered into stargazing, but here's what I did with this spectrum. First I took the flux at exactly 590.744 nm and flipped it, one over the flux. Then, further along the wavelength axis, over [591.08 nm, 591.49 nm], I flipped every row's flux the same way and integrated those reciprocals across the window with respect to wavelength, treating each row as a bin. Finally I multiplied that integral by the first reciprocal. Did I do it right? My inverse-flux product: 0.0014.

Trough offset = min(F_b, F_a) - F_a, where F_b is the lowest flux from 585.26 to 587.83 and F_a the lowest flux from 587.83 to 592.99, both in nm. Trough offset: 0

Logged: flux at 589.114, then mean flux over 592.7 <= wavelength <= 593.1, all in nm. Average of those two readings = 13.4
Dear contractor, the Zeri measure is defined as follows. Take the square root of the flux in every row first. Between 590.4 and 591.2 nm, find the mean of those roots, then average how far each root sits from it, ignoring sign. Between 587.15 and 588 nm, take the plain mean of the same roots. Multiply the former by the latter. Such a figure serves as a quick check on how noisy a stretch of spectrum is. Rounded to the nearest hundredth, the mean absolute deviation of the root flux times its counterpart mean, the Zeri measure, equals 0.20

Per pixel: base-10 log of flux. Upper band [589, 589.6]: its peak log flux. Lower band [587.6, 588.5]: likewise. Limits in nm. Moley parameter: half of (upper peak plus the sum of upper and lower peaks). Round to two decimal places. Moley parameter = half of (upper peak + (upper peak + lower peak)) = 1.59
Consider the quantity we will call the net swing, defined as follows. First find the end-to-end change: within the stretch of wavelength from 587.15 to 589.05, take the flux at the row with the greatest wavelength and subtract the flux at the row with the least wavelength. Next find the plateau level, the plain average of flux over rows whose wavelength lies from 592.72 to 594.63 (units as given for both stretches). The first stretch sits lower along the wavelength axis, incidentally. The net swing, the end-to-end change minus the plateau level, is -26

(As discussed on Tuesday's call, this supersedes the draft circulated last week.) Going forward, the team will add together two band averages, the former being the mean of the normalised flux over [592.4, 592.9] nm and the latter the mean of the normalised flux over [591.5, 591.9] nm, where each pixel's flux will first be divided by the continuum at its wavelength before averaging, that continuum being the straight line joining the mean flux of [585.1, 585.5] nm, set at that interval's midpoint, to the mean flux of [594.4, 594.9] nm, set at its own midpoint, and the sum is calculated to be 1.98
